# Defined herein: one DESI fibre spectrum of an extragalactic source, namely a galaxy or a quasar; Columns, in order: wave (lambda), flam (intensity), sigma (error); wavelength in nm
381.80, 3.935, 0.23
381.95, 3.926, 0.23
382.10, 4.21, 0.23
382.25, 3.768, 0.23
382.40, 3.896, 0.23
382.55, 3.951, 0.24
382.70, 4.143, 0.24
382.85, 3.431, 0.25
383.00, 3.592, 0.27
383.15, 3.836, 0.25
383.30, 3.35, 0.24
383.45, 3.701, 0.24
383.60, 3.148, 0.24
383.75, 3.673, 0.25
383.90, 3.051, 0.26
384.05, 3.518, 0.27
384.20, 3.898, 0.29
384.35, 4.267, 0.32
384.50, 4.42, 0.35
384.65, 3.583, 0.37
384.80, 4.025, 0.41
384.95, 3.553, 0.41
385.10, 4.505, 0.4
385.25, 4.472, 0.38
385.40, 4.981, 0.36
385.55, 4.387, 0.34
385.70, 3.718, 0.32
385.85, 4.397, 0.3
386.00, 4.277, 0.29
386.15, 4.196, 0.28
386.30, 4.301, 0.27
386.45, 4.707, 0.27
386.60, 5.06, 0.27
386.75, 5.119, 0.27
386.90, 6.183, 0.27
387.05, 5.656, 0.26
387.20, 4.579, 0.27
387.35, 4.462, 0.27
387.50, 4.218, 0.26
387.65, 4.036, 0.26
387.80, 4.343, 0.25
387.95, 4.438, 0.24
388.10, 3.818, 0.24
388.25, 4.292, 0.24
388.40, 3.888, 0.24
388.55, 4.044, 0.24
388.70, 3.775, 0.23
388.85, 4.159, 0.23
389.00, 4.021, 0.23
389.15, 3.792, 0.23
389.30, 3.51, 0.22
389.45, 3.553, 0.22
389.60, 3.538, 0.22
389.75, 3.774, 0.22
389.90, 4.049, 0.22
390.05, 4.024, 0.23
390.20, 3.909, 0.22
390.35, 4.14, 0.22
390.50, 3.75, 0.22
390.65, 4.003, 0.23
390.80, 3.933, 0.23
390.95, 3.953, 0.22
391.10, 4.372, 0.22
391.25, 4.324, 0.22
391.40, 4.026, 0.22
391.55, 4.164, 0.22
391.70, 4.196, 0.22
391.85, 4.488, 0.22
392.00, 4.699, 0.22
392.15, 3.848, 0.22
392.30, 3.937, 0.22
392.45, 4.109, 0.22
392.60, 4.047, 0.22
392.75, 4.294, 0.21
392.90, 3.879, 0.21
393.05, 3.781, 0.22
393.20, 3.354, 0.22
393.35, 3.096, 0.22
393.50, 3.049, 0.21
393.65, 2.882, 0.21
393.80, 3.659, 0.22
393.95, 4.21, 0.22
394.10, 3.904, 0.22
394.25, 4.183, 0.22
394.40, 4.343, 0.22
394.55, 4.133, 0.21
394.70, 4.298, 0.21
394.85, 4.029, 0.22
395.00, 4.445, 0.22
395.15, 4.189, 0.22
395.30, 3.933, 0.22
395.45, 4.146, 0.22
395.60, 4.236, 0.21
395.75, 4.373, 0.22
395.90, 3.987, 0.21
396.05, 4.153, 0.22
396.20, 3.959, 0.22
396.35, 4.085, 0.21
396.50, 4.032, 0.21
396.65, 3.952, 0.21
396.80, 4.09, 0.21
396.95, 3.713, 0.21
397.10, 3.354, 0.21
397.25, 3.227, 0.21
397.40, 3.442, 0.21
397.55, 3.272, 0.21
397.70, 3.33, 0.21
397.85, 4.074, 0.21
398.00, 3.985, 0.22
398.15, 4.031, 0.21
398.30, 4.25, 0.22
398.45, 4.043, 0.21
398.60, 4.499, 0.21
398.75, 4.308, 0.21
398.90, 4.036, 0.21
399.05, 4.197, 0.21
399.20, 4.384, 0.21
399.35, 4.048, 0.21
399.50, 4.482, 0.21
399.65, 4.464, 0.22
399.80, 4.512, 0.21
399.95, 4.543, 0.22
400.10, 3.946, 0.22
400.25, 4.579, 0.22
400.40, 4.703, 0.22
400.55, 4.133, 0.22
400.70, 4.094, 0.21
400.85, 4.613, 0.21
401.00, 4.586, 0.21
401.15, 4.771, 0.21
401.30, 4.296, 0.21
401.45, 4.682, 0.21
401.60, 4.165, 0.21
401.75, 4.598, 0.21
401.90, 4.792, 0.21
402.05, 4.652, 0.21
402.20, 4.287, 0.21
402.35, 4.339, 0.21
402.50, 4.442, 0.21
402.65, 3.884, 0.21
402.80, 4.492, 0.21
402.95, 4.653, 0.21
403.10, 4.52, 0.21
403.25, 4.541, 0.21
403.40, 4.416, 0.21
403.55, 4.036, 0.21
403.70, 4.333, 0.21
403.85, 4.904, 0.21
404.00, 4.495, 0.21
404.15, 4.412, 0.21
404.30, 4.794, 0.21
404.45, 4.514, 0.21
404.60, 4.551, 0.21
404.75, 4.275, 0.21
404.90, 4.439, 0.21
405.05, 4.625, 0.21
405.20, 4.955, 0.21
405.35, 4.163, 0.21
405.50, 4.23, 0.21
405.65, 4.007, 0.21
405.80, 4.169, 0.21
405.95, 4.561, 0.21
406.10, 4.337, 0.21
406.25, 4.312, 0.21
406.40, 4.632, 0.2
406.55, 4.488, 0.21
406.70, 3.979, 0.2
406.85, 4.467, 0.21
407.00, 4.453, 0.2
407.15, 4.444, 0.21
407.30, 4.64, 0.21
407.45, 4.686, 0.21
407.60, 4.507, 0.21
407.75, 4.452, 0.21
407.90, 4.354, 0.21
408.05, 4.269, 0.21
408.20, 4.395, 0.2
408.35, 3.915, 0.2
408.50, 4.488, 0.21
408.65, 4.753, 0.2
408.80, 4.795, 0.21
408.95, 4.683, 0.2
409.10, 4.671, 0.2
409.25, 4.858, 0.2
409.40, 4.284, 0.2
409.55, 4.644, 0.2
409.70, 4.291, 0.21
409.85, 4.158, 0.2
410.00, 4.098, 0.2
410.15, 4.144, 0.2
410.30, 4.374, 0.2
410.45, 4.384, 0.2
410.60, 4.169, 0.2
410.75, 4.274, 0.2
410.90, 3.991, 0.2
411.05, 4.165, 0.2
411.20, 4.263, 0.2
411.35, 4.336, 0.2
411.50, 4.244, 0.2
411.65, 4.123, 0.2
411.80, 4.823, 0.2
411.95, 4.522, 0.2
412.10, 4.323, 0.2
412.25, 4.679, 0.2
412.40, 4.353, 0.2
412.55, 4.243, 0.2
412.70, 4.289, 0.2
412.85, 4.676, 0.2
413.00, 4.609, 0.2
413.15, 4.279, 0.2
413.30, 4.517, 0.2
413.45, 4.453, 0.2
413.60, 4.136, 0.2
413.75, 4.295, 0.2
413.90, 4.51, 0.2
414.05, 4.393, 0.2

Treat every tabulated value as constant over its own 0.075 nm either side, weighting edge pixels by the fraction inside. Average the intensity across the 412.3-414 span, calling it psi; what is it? 4.40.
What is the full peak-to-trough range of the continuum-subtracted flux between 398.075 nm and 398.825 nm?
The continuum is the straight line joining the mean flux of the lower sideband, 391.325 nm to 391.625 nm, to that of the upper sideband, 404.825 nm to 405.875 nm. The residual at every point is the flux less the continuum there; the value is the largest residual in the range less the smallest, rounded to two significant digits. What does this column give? 0.46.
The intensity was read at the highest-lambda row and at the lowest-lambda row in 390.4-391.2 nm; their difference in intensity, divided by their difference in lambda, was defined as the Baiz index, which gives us 1.04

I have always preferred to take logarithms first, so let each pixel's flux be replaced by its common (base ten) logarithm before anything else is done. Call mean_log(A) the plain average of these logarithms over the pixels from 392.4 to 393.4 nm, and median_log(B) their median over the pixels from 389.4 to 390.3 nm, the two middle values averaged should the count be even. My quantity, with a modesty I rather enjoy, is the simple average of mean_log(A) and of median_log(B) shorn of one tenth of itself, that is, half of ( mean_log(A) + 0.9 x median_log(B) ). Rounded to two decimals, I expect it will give 0.55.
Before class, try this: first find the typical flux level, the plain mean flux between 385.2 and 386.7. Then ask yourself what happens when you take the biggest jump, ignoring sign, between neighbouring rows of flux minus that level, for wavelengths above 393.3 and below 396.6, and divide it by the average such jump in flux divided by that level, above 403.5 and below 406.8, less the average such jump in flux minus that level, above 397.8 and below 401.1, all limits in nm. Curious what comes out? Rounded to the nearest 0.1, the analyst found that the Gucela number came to -4.2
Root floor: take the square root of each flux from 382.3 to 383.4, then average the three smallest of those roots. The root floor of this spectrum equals 1.86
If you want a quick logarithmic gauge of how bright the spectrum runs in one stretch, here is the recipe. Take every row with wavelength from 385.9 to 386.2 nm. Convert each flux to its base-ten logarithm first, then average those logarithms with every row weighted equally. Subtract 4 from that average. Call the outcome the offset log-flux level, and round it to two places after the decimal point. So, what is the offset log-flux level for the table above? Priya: -3.37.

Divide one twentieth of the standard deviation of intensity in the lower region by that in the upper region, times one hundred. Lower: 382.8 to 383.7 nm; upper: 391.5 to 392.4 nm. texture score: 3.9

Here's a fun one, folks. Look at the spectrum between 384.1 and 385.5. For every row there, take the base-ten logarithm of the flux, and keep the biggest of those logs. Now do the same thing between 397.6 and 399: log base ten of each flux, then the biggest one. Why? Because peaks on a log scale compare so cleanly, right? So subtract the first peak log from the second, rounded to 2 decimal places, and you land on -0.04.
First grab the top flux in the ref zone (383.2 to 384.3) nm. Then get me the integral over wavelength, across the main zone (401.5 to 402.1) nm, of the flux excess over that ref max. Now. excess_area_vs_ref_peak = 0.39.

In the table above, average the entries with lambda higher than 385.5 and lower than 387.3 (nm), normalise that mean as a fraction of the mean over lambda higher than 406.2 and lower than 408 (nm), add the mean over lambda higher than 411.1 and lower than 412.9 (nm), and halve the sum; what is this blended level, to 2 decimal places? 2.73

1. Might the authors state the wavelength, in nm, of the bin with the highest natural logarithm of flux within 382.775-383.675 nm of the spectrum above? 383.15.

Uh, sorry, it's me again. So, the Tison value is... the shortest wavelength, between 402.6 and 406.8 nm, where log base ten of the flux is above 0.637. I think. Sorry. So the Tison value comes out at 402.80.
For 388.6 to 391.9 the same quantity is 391.10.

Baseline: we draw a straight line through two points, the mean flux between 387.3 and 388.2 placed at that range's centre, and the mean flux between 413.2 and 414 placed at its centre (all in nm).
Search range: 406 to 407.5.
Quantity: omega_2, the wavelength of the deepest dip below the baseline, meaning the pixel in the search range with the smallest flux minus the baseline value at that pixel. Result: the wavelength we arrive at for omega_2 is 406.70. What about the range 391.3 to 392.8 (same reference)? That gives 392.15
